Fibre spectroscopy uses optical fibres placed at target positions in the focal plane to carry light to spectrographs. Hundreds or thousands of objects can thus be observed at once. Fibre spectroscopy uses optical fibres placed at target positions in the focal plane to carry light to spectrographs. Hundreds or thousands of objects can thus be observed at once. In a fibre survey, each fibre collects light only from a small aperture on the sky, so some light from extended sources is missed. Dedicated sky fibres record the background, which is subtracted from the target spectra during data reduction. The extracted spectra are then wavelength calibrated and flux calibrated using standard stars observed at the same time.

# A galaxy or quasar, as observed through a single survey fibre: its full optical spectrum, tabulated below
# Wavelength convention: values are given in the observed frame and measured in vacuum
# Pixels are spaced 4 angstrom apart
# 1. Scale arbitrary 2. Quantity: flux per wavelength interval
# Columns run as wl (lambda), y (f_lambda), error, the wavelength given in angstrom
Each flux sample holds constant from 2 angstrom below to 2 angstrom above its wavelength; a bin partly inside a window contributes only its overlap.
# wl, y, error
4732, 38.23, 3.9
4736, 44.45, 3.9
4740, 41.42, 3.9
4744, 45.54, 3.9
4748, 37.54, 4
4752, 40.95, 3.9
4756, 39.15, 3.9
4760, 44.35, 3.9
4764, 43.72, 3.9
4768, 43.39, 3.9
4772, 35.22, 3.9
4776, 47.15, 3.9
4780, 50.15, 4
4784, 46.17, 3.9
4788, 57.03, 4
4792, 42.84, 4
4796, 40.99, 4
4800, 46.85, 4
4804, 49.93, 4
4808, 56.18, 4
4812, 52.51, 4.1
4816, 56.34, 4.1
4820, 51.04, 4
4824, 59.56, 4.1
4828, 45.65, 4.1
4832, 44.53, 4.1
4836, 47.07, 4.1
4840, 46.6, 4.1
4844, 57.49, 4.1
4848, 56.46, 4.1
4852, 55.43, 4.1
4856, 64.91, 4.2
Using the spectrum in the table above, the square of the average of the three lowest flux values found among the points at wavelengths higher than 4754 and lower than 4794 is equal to 1526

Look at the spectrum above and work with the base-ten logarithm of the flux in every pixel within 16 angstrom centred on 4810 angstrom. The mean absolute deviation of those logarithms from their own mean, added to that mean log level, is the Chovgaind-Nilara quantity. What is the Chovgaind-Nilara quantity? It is 1.750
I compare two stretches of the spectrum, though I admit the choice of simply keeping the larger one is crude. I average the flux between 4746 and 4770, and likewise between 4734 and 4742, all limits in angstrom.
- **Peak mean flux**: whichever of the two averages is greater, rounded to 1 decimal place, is 42.9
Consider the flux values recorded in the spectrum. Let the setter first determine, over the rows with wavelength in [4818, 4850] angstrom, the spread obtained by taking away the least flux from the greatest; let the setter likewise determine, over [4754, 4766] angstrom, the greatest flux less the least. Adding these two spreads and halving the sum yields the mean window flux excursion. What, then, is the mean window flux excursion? 10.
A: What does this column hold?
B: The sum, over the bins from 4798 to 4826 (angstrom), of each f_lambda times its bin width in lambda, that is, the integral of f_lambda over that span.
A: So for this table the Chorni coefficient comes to 1490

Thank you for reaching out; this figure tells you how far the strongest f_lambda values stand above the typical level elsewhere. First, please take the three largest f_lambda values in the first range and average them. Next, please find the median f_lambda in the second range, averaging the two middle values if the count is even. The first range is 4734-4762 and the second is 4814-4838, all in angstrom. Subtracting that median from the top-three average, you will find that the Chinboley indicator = -4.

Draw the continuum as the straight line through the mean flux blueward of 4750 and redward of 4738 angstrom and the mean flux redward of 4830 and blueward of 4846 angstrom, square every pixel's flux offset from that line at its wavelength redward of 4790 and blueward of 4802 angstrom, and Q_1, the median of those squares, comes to 6.0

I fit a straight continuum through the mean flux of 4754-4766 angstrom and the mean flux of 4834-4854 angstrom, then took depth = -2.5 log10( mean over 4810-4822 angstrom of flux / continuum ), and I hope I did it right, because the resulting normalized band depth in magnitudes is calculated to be -0.087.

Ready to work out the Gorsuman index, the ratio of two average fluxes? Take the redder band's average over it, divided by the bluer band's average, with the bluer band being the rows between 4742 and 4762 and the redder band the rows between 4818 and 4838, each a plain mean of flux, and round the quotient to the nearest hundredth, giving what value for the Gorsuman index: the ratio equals 1.19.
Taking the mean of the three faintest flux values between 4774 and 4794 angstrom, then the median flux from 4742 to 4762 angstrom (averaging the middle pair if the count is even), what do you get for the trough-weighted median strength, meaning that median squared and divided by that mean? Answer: 37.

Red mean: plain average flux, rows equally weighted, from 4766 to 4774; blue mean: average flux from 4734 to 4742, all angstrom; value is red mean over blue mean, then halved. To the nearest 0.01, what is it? 0.46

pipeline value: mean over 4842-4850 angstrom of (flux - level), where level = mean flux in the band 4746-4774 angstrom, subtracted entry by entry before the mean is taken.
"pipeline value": 16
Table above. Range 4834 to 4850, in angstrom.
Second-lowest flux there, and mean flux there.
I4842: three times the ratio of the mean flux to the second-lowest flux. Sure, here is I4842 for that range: 3.31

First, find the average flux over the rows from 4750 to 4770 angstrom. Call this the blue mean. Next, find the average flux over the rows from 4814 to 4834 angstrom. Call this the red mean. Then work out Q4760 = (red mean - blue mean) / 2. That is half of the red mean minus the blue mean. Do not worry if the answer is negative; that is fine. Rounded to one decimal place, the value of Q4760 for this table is 4.6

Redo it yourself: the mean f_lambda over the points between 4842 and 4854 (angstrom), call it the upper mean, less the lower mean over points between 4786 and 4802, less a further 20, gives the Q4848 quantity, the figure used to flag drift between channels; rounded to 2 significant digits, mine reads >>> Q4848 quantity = -10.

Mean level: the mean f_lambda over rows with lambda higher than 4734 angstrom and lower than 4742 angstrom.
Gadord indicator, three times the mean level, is 129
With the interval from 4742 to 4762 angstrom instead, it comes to 125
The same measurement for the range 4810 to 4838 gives 153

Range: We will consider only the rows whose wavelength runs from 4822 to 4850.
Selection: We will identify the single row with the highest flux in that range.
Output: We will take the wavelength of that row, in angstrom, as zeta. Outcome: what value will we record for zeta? 4824 angstrom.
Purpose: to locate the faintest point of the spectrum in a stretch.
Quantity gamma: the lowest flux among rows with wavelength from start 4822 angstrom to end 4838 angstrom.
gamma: 44.53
